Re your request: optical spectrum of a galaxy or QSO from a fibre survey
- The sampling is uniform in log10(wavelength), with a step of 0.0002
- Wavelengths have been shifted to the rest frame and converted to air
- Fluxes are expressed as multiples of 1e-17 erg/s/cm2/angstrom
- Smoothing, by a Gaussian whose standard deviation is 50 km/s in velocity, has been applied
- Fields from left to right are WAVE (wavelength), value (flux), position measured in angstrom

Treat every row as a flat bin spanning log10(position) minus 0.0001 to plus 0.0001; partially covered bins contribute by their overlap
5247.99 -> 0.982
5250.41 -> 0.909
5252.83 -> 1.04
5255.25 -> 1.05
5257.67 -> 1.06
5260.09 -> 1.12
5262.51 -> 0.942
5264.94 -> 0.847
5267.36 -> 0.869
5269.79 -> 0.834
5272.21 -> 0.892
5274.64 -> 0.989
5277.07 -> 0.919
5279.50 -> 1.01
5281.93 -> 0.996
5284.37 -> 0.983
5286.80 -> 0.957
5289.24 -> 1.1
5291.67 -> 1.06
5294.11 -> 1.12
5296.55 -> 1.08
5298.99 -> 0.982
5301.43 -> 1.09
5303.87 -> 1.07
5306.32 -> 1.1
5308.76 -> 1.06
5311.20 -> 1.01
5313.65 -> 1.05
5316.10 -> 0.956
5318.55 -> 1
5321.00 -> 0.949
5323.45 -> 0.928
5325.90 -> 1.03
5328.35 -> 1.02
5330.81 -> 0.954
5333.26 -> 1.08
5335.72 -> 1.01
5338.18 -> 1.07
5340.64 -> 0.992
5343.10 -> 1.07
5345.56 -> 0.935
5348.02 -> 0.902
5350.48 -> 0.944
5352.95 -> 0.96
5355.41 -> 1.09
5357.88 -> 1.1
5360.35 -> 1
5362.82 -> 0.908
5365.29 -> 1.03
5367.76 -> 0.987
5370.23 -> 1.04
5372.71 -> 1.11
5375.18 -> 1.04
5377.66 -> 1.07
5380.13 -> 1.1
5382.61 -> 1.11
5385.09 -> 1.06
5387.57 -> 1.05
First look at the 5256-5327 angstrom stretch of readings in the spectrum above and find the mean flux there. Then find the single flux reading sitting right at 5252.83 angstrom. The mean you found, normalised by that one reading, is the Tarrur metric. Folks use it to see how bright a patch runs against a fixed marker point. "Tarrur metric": 0.96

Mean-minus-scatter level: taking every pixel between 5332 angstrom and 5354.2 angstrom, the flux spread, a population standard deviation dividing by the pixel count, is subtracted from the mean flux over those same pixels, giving 0.93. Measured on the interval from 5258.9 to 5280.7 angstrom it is 0.85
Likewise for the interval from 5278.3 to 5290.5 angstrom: 0.96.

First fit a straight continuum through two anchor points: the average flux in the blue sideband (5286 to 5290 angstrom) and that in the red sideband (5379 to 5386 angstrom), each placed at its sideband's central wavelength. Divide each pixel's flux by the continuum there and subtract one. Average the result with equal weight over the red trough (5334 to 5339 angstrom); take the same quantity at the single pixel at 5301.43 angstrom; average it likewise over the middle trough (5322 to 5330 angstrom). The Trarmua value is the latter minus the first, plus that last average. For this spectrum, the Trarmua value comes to 0.01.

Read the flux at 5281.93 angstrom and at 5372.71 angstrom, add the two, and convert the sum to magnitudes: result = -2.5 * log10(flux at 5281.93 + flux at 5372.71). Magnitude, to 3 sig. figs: -0.809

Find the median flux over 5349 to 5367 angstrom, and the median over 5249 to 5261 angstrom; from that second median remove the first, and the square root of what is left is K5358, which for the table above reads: 0.22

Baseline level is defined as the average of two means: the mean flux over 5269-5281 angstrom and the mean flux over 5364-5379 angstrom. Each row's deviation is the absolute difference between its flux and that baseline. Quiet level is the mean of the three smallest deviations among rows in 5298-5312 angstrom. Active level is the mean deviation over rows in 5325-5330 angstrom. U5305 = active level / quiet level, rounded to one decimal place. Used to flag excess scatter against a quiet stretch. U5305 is 1.1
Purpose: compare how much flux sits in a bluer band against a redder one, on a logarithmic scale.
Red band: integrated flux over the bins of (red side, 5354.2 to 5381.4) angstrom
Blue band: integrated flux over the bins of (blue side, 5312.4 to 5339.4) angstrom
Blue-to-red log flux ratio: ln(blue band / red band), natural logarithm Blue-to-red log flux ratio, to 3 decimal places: -0.046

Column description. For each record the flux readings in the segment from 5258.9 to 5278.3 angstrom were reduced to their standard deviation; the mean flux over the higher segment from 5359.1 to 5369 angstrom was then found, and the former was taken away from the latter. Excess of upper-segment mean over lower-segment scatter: 0.89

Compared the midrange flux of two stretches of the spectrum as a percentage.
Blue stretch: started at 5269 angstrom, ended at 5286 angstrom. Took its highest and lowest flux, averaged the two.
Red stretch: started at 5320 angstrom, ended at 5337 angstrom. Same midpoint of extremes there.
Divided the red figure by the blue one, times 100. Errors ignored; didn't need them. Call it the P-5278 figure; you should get 109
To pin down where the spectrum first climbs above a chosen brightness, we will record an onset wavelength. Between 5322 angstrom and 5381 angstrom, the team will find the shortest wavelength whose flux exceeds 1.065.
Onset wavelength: 5333.26 angstrom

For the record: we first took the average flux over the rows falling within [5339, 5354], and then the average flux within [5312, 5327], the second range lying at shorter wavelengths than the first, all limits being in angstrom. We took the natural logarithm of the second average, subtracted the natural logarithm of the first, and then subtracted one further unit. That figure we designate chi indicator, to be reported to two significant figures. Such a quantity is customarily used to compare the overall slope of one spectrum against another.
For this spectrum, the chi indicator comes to -0.98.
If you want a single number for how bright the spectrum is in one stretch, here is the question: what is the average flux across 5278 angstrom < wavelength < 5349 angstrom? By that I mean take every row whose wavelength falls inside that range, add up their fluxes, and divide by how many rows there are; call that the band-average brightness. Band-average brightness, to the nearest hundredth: 1.02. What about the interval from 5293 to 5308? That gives 1.07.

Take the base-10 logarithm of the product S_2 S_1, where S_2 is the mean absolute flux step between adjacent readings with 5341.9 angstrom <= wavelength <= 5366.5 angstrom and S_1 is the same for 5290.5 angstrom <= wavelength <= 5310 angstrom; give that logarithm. -2.37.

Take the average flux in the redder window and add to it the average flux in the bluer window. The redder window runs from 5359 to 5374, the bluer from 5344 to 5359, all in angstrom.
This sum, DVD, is 2.00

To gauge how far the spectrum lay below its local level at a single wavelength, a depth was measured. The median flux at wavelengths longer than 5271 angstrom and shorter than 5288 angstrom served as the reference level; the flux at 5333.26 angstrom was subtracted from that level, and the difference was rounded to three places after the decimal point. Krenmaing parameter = -0.097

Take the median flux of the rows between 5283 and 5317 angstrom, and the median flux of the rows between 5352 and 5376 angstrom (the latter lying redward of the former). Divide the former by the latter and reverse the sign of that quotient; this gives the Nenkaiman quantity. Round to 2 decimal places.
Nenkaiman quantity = -1.02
